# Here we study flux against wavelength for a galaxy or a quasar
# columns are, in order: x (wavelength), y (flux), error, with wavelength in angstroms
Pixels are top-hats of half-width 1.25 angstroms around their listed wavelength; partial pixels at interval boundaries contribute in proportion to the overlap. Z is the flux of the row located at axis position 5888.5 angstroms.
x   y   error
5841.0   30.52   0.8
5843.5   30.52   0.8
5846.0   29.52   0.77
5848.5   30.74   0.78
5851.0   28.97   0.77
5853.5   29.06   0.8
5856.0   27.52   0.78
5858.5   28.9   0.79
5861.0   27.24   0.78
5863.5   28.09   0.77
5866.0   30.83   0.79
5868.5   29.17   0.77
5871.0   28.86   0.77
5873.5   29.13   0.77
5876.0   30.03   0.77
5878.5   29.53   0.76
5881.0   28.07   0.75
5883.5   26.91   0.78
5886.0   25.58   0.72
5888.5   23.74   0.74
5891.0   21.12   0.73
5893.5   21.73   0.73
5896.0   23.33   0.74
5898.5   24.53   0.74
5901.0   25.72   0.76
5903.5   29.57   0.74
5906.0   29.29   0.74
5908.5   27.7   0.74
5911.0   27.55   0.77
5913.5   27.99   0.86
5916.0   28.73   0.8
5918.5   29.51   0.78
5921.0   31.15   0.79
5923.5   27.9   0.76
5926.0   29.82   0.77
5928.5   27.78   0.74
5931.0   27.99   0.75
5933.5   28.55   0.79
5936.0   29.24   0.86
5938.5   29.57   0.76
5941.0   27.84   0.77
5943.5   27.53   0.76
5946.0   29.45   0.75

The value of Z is 23.74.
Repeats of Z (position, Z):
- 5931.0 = 27.99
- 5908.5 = 27.7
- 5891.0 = 21.12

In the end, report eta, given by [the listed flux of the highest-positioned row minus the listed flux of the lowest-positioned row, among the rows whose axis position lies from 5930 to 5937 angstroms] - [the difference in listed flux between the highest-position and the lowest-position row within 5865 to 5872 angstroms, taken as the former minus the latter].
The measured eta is 3.2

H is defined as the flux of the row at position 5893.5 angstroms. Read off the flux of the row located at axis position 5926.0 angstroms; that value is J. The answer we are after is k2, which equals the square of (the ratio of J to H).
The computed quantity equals 1.88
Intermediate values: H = 21.73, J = 29.82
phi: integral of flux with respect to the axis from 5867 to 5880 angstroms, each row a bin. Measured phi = 382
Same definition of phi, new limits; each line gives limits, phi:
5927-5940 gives 372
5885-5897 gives 277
